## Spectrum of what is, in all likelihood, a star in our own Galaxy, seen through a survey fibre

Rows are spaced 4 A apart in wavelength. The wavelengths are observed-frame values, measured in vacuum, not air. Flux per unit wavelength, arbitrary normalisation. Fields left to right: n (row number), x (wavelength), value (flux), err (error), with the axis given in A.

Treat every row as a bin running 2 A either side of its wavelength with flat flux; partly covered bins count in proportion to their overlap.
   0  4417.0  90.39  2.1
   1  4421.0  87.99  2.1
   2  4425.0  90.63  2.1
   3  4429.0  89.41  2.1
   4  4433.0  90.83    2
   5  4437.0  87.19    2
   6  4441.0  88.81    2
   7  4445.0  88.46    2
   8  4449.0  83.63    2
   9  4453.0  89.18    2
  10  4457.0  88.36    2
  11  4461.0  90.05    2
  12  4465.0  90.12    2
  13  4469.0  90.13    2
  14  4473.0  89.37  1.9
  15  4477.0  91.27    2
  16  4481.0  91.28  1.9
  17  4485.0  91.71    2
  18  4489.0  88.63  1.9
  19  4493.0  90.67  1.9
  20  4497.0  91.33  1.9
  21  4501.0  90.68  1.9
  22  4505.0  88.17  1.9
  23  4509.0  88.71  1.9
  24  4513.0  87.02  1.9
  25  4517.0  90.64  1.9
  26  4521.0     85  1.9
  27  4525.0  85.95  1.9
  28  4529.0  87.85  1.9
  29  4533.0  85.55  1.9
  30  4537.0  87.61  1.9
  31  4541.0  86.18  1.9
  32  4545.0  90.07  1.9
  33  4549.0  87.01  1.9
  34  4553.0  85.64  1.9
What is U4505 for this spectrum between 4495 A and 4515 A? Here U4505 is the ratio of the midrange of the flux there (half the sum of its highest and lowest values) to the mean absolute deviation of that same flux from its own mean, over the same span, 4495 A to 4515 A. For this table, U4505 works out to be 61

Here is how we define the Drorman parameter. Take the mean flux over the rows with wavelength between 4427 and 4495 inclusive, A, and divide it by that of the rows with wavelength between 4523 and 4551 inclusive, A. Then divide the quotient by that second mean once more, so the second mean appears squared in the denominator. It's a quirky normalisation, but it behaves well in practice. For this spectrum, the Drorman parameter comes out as 0.0118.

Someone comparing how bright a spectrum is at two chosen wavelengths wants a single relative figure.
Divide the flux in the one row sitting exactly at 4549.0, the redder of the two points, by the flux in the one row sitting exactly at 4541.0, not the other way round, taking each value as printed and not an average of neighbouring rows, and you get 1.01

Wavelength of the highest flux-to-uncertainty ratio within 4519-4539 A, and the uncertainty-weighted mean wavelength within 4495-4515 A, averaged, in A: 4517.0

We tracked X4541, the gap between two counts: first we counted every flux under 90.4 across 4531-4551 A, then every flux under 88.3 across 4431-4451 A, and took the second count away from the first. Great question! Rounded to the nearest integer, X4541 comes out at 3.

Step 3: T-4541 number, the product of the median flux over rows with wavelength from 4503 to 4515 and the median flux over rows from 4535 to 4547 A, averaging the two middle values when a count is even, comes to 7725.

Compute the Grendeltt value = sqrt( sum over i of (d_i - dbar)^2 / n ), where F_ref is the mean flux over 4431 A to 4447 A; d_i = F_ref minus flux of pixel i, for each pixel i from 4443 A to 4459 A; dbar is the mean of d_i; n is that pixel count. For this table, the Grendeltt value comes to 2.20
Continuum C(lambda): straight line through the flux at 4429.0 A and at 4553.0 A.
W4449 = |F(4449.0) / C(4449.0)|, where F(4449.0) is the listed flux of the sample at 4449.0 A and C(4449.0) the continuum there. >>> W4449 0.94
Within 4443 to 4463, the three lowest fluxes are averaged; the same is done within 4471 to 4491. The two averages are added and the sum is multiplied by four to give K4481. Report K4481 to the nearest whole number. 706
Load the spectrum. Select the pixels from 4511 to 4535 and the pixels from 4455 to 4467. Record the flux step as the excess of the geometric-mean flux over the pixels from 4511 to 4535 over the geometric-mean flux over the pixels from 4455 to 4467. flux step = -2.5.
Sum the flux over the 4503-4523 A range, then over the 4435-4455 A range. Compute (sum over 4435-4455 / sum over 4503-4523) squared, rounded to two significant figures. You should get 0.99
